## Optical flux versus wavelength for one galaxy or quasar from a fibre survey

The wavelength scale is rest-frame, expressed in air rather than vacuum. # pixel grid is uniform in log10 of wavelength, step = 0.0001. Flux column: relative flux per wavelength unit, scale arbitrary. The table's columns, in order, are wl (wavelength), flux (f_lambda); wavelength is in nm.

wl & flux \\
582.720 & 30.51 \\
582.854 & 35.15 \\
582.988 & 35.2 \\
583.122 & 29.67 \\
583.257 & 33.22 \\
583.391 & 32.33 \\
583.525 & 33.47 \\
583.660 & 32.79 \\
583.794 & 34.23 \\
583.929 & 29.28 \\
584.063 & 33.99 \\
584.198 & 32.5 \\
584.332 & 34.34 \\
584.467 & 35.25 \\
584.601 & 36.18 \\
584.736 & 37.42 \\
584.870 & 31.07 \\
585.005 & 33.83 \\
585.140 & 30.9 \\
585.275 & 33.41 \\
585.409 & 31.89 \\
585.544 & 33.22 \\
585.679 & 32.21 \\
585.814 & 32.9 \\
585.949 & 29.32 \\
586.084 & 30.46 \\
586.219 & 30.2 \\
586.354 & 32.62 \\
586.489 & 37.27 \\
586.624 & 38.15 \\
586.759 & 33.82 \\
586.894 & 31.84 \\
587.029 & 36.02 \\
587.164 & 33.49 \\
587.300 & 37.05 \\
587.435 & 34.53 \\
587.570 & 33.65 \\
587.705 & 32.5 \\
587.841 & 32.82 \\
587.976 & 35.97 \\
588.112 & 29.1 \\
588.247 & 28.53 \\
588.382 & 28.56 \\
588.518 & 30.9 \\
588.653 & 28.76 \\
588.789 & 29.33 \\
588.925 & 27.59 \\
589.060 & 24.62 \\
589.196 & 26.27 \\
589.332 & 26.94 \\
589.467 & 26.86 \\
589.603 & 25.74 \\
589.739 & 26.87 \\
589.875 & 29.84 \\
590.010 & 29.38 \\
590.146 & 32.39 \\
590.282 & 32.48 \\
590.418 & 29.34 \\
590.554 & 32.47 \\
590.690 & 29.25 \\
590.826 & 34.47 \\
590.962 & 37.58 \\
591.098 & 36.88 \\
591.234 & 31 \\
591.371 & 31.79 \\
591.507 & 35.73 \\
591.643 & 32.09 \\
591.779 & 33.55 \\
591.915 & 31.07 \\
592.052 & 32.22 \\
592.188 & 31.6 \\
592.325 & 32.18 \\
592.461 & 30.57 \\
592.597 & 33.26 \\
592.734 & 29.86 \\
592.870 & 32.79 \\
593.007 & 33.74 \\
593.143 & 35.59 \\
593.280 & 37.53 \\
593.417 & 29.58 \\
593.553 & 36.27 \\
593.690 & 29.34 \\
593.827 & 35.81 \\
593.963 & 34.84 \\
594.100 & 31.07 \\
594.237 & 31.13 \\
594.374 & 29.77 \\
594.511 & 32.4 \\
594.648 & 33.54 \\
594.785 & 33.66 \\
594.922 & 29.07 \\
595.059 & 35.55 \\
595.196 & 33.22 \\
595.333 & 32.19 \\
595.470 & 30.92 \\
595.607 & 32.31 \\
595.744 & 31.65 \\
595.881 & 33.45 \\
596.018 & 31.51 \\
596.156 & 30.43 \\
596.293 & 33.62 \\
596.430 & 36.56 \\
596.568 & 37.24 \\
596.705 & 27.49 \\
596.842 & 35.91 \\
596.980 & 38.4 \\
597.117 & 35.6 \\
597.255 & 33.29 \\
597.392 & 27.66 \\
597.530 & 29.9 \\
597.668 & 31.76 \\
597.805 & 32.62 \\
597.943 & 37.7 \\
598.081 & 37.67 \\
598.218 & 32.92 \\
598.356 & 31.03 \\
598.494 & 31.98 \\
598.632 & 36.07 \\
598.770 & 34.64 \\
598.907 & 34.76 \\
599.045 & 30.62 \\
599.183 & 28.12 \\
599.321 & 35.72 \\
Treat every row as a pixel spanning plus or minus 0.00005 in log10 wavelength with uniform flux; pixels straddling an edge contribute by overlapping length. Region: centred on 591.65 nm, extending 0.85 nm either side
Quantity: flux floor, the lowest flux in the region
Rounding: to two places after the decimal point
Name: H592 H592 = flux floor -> 30.57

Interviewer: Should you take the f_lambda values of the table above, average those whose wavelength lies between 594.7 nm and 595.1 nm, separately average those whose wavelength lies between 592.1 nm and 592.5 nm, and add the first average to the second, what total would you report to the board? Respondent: 64.2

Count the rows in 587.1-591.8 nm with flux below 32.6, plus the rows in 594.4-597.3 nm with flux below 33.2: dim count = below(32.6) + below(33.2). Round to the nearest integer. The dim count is 33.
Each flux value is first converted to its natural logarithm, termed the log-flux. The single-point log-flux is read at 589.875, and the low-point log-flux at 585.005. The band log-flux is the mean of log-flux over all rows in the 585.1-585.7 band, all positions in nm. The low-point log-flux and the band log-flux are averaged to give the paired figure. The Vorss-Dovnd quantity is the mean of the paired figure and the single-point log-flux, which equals 3.45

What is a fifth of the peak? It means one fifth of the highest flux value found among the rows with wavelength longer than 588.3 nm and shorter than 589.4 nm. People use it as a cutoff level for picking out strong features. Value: 6.18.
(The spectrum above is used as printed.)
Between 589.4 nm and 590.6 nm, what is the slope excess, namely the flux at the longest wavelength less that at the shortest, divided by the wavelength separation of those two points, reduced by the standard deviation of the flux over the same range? 3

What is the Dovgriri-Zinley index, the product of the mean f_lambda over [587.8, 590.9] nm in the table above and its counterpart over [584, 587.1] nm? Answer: 986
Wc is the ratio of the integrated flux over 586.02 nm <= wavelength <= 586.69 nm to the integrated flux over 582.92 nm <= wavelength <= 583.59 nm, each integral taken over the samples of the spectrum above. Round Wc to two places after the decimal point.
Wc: 1.03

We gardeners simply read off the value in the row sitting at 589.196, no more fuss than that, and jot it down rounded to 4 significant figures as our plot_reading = 26.27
